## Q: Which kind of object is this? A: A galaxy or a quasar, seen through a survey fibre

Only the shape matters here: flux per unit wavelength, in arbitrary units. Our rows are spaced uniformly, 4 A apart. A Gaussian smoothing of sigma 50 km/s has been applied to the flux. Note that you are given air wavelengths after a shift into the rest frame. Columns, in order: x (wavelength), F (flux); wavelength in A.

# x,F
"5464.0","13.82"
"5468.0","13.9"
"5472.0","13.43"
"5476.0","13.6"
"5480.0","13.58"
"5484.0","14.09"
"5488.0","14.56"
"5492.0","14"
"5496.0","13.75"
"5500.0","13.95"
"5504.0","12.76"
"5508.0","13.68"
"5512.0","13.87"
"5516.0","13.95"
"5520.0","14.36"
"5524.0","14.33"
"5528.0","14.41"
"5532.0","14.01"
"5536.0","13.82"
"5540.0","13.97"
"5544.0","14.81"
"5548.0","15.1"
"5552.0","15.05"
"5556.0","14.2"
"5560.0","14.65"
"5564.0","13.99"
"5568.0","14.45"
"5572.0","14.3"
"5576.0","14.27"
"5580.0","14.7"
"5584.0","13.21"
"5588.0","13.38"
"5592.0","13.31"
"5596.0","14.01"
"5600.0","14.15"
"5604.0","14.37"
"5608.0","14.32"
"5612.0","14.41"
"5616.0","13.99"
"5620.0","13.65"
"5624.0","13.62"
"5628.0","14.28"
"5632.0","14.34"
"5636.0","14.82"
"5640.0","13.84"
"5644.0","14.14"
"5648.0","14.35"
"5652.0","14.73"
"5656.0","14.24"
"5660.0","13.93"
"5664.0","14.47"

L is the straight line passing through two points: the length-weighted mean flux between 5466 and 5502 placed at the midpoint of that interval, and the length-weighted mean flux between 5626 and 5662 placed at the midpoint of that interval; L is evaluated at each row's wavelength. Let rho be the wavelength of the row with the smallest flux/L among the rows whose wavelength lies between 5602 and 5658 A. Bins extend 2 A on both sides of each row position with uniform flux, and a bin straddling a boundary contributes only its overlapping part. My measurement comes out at 5624.0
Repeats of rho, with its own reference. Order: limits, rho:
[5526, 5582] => 5536.0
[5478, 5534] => 5504.0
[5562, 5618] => 5584.0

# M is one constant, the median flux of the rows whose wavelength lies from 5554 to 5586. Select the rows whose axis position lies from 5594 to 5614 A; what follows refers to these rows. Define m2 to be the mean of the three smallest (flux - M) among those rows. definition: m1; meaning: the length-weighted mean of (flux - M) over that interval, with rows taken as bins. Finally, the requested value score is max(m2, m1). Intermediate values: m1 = -0.03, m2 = -0.1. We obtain 0.0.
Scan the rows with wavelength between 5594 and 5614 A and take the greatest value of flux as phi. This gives 14.41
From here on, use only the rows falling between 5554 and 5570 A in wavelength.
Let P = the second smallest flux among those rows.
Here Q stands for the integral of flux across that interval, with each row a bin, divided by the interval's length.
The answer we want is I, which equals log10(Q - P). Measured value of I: -0.91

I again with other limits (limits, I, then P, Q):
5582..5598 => -0.78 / 13.31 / 13.5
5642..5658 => -0.90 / 14.24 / 14.4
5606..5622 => -0.99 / 13.99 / 14.1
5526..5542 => -1.08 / 13.97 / 14.1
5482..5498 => -1.00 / 14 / 14.1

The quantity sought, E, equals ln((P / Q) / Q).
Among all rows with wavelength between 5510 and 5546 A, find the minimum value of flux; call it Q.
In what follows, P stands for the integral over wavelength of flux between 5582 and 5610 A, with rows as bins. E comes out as 0.71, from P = 387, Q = 13.82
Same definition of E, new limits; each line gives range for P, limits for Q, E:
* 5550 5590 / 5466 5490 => 1.15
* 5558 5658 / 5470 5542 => 2.16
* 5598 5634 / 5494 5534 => 1.14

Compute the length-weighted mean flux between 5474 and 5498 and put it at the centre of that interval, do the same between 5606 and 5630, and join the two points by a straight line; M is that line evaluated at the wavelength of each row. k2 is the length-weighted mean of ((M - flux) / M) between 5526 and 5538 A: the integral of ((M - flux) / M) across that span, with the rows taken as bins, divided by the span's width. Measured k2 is -0.008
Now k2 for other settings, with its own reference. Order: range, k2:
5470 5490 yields 0.005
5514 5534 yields -0.018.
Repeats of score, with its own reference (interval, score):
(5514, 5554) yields 0.1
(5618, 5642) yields -0.2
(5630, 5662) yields 0.0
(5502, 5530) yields -0.4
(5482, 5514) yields -0.5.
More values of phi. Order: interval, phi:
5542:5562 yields 15.1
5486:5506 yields 14.56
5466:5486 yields 14.09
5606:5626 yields 14.41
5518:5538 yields 14.41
